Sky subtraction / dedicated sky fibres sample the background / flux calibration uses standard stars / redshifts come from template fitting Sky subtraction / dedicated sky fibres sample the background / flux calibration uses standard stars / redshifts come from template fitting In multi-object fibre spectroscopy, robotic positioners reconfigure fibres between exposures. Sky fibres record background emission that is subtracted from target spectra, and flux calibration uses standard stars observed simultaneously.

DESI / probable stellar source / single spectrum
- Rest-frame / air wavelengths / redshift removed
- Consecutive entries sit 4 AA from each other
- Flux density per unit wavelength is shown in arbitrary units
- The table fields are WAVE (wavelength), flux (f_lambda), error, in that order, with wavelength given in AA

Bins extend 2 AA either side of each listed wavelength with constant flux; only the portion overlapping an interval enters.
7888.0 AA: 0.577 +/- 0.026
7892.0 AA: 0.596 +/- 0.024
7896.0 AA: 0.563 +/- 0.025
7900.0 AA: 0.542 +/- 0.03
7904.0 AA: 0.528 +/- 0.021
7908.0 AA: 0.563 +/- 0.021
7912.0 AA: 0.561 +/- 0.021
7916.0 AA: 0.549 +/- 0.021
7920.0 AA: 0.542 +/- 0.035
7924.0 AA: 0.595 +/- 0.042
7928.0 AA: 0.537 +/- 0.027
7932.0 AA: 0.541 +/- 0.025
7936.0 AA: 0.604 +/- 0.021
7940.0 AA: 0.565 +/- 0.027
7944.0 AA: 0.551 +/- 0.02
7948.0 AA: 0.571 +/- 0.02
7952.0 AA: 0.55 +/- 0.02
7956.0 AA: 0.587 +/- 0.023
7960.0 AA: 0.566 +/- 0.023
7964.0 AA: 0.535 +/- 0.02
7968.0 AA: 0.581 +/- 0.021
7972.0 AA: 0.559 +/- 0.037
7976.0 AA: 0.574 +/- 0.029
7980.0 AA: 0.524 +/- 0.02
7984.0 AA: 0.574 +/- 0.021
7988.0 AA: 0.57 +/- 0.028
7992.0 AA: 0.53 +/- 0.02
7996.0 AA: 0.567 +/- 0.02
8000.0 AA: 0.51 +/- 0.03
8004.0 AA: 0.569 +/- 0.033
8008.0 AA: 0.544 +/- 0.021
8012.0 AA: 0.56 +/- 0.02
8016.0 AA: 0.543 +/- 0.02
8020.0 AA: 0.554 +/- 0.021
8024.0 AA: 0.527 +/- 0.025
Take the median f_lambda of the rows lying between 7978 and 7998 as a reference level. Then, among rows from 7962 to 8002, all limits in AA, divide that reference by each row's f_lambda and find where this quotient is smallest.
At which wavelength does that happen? 7968.0 AA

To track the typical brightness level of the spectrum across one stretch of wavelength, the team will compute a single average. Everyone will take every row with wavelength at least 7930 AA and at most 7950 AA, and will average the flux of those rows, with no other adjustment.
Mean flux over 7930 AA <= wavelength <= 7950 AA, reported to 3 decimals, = 0.566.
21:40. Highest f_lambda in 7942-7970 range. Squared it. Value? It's 0.345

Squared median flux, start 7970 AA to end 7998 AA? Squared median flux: 0.321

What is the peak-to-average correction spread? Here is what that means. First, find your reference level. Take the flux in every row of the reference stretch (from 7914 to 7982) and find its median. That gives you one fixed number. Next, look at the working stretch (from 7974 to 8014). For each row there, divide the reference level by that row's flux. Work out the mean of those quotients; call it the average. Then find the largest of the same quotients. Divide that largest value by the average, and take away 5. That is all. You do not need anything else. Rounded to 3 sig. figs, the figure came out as -3.92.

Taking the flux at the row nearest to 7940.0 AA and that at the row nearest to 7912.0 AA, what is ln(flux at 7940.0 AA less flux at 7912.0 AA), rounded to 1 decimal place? -5.5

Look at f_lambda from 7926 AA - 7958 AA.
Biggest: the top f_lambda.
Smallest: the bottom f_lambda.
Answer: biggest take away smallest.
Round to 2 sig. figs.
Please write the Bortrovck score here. 0.067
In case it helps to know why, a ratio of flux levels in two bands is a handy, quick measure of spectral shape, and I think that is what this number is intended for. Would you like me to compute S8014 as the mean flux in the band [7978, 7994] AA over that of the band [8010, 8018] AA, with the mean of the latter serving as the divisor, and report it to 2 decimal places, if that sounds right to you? 1.00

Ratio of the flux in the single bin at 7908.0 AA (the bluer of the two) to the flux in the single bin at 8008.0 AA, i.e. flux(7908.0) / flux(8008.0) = 1.03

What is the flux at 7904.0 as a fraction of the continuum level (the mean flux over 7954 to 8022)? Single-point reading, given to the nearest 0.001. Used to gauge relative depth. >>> 0.950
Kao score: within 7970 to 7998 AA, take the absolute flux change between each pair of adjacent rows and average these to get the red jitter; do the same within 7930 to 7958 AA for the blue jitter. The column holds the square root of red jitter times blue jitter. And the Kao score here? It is 0.0325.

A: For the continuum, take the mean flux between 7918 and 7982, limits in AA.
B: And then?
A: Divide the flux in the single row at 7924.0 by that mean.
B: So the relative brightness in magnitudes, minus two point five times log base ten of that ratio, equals -0.06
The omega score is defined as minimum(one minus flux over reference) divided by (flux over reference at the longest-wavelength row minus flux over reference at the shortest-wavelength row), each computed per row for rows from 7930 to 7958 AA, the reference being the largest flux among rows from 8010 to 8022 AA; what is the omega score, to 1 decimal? -1.0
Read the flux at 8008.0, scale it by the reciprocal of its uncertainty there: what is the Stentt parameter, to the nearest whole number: 26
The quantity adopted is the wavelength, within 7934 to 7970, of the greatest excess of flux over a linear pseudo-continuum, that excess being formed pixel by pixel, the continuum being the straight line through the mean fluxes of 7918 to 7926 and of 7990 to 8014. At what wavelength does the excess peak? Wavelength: 7936.0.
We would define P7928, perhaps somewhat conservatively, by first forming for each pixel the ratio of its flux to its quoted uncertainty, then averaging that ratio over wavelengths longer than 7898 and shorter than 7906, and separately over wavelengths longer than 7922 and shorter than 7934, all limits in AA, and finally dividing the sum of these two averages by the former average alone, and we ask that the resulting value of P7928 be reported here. 1.86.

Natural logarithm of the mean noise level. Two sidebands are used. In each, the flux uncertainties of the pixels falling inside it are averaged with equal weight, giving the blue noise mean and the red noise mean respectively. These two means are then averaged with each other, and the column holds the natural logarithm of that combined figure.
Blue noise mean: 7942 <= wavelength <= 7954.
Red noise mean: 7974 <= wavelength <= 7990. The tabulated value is -3.805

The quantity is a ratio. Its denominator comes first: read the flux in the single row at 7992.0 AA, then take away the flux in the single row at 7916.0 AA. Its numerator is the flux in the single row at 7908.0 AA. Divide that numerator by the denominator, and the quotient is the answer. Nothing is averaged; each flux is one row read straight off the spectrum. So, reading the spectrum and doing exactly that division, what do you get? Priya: -30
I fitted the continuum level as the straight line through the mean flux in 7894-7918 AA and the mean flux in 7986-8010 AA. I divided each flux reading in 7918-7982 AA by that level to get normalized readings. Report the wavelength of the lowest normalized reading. 7980.0 AA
